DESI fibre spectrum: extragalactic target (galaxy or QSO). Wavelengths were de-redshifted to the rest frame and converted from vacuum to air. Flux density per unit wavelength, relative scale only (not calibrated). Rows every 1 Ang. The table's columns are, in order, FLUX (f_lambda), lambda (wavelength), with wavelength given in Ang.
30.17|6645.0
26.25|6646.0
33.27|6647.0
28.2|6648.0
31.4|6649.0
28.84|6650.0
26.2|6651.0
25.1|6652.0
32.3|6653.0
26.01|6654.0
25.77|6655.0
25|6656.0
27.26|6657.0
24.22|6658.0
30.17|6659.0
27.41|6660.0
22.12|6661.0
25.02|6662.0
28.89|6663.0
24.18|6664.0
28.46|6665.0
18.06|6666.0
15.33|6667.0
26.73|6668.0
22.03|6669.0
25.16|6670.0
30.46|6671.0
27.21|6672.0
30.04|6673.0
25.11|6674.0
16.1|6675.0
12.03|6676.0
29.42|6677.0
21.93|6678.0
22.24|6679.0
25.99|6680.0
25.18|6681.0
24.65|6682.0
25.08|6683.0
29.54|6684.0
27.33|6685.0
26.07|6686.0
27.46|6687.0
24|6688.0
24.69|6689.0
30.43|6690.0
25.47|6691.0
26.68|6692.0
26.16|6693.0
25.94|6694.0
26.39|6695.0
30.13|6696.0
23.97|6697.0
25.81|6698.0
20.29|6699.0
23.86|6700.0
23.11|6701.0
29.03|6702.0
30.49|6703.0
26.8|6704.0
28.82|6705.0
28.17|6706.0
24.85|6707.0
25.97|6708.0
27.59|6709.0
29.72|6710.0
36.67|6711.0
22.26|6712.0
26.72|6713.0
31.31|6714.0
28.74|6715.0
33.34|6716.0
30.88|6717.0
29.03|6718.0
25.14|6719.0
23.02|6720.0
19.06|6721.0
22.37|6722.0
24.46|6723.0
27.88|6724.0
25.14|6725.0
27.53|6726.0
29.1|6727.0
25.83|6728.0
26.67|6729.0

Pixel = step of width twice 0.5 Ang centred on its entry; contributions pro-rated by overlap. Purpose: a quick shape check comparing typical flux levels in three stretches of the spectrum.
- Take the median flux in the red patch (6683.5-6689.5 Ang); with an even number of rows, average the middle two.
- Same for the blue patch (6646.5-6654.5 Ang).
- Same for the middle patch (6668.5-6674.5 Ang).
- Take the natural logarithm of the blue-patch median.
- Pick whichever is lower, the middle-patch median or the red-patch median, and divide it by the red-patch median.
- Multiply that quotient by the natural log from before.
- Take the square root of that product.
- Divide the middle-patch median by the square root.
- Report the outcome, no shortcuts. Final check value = 14.4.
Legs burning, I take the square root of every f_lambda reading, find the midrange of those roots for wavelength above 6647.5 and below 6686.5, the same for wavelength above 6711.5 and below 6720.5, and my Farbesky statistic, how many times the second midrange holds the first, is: 1.15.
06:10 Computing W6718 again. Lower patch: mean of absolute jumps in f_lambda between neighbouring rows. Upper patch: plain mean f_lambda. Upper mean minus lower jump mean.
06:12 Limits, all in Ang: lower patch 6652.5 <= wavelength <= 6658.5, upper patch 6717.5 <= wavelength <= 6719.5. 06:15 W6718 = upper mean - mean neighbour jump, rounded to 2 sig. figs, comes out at 25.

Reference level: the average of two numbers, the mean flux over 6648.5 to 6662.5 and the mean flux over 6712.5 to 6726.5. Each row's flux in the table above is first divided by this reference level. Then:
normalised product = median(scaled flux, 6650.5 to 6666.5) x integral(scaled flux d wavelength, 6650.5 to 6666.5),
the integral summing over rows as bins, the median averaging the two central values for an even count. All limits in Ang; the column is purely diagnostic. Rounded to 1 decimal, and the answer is 15.0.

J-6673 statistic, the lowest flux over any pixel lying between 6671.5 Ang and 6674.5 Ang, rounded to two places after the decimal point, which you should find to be 25.11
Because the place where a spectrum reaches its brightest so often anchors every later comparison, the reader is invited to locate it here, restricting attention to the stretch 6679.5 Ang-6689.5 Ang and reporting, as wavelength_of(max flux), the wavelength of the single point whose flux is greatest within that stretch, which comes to 6684.0 Ang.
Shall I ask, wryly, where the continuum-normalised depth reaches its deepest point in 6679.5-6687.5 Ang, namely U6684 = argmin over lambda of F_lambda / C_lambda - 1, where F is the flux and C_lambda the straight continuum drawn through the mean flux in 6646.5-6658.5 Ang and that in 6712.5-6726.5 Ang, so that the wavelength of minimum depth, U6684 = 6682.0 Ang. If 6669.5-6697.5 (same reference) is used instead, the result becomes 6676.0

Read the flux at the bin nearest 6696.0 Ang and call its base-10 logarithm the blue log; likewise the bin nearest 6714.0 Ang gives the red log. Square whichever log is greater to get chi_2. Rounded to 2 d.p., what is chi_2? 2.24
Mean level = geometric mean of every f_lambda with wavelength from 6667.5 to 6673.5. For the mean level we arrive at 26.8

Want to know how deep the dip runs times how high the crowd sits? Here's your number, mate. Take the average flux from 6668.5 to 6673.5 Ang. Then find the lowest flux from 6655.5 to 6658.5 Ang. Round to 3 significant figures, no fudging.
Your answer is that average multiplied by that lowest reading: 653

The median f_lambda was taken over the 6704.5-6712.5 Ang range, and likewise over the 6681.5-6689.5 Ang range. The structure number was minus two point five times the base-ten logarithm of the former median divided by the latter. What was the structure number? -0.09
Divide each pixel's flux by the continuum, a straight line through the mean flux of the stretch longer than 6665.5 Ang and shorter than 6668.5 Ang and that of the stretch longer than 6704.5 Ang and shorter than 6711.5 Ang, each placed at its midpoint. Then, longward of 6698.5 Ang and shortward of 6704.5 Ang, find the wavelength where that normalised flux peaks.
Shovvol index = 6703.0 Ang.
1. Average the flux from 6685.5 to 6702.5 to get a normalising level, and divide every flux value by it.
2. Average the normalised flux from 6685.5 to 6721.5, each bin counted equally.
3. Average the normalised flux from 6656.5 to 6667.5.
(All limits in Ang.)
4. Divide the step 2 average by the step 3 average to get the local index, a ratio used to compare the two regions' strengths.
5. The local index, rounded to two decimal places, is 1.09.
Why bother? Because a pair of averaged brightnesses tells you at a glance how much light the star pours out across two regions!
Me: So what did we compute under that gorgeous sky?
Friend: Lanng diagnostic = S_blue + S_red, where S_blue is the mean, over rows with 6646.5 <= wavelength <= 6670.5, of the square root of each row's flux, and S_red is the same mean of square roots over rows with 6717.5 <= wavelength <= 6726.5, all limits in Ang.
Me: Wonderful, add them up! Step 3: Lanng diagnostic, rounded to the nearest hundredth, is 10.07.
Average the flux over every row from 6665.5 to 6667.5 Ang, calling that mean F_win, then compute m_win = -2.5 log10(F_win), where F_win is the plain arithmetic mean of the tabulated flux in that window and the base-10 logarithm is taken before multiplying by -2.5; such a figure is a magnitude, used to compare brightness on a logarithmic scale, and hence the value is -3.06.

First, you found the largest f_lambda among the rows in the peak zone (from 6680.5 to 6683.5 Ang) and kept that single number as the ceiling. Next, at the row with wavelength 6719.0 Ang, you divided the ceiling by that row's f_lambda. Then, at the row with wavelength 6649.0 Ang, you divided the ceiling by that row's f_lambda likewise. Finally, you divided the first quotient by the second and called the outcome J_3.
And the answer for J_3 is 1.25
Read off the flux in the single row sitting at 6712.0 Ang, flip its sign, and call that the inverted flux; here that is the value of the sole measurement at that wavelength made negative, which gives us -22.3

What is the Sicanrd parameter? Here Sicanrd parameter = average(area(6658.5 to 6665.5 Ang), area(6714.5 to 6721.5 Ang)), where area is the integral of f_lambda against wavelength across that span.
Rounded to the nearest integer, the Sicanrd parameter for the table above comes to 188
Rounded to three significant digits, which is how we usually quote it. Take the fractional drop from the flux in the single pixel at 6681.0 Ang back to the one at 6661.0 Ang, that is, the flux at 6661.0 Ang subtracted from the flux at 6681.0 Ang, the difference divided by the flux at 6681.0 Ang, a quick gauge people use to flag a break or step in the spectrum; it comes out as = 0.122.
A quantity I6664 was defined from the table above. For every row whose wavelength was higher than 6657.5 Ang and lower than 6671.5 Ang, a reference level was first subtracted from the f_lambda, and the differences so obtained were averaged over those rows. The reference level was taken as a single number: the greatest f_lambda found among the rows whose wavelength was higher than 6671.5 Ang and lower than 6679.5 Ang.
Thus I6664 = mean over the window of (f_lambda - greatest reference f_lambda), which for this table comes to -5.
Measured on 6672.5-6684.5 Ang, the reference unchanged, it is -6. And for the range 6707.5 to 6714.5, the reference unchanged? -1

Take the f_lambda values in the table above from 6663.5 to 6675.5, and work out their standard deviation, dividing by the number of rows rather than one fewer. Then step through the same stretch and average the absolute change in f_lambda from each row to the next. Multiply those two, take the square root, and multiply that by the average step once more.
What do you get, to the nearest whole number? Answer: 30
